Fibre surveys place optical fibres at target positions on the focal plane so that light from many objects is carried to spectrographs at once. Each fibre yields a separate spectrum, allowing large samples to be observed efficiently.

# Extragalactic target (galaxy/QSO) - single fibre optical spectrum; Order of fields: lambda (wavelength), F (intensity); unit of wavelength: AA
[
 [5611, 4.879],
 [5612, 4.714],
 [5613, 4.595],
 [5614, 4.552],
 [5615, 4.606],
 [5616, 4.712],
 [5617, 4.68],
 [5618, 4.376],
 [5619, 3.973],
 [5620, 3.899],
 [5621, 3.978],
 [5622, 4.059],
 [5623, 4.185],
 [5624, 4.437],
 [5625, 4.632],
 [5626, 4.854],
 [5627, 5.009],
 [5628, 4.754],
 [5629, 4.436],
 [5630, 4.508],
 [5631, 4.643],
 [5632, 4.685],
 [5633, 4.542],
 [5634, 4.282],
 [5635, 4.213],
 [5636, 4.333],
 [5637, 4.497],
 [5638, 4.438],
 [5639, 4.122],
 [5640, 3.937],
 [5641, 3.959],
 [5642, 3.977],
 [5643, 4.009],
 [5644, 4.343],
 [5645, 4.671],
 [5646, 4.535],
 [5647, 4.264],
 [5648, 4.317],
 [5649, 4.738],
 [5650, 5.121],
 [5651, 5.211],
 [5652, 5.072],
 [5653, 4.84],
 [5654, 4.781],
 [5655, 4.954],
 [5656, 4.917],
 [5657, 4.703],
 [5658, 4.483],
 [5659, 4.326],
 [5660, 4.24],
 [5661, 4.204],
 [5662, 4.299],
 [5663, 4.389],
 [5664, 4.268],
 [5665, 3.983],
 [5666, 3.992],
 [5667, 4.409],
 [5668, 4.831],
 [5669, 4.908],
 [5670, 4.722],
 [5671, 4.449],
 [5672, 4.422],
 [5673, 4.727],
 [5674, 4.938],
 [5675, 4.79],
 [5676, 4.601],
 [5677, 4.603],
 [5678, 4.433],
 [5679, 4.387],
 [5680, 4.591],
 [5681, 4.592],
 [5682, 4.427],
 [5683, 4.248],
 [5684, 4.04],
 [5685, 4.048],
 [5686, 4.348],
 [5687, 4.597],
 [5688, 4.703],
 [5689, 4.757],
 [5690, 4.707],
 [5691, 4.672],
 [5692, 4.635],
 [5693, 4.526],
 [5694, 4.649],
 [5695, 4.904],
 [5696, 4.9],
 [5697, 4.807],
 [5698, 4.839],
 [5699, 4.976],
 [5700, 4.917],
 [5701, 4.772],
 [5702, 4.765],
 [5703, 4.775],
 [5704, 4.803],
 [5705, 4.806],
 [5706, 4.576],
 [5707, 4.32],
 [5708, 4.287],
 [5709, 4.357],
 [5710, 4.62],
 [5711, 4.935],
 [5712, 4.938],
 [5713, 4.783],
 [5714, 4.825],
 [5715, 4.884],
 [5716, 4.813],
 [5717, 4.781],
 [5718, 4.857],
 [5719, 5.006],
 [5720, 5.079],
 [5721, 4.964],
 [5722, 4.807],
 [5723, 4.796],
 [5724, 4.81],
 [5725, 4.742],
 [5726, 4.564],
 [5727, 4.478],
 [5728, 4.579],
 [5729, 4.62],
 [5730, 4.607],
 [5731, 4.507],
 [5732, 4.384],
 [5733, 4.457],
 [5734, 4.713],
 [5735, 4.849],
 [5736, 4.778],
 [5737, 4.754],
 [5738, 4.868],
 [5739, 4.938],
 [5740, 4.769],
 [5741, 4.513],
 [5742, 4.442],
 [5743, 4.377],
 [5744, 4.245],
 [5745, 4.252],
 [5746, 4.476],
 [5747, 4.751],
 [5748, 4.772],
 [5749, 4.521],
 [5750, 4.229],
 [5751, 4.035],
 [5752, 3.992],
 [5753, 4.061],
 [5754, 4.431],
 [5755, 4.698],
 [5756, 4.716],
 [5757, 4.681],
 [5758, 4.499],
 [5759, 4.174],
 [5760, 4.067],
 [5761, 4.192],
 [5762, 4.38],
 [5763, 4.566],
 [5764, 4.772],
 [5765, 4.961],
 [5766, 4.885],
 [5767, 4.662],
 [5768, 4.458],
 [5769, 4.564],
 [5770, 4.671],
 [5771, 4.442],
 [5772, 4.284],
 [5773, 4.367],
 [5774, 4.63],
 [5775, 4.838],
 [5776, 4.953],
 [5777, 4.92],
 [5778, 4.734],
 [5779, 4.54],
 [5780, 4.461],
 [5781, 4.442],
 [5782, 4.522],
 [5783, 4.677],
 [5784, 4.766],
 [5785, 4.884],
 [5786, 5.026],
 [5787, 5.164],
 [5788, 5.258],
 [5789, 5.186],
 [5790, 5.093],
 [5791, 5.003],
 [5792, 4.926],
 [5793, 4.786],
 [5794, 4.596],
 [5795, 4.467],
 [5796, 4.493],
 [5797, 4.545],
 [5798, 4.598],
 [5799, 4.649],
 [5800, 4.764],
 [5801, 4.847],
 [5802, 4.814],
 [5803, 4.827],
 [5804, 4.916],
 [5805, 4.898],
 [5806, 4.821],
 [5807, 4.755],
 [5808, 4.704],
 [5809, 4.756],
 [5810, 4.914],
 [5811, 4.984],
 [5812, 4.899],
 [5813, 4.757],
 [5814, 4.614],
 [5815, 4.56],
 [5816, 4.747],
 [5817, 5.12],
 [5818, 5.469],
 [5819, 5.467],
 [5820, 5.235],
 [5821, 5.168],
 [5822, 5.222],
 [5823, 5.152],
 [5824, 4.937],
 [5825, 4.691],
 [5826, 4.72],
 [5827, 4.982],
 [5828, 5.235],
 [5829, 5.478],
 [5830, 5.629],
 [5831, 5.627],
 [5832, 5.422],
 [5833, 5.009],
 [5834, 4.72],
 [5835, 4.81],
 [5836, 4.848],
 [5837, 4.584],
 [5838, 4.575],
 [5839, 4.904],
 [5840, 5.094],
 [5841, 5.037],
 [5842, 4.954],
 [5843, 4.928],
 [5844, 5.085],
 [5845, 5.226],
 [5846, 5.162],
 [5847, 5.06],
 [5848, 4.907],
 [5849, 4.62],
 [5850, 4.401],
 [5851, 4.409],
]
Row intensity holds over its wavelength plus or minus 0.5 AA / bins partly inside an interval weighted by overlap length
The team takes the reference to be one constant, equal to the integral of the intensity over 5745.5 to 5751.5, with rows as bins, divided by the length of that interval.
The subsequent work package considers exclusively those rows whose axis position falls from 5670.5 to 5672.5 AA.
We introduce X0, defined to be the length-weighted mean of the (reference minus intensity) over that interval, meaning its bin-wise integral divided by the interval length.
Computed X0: 0.03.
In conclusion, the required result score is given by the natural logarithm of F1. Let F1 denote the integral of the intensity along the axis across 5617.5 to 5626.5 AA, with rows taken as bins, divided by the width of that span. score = 1.45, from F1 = 4.3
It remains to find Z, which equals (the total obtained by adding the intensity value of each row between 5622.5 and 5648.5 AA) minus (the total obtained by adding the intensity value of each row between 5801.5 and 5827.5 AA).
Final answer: -14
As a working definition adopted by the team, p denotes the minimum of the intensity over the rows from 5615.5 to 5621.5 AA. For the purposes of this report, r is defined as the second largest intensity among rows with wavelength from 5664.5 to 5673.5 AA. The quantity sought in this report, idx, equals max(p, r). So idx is 4.83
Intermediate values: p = 3.899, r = 4.831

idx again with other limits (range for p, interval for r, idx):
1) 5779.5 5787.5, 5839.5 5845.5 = 5.09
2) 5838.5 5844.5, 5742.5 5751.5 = 4.90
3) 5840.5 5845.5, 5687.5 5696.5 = 4.93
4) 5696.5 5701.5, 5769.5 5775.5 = 4.77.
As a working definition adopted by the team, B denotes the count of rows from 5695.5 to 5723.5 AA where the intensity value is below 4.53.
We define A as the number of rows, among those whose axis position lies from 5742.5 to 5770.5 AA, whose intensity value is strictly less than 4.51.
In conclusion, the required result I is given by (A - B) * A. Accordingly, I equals 180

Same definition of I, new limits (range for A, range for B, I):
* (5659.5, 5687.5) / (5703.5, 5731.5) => 204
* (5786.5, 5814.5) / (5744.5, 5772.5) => -28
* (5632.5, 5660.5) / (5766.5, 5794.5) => 144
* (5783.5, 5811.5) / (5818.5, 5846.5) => 4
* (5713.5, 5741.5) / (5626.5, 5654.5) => -44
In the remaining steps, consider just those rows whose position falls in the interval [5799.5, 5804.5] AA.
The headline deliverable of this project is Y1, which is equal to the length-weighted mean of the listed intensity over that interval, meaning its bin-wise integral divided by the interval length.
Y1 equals 4.83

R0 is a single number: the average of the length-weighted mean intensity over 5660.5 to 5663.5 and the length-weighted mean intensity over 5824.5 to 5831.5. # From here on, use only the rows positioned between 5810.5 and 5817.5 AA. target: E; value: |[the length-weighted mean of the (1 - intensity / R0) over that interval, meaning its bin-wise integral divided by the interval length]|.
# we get 0.014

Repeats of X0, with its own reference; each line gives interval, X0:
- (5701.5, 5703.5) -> -0.31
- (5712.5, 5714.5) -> -0.34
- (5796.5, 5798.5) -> -0.11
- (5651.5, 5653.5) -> -0.49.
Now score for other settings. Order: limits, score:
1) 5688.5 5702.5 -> 1.56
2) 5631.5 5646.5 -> 1.46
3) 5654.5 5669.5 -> 1.50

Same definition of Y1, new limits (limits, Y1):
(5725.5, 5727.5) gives 4.52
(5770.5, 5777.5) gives 4.63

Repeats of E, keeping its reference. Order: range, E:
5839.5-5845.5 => 0.065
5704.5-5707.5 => 0.038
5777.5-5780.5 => 0.035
